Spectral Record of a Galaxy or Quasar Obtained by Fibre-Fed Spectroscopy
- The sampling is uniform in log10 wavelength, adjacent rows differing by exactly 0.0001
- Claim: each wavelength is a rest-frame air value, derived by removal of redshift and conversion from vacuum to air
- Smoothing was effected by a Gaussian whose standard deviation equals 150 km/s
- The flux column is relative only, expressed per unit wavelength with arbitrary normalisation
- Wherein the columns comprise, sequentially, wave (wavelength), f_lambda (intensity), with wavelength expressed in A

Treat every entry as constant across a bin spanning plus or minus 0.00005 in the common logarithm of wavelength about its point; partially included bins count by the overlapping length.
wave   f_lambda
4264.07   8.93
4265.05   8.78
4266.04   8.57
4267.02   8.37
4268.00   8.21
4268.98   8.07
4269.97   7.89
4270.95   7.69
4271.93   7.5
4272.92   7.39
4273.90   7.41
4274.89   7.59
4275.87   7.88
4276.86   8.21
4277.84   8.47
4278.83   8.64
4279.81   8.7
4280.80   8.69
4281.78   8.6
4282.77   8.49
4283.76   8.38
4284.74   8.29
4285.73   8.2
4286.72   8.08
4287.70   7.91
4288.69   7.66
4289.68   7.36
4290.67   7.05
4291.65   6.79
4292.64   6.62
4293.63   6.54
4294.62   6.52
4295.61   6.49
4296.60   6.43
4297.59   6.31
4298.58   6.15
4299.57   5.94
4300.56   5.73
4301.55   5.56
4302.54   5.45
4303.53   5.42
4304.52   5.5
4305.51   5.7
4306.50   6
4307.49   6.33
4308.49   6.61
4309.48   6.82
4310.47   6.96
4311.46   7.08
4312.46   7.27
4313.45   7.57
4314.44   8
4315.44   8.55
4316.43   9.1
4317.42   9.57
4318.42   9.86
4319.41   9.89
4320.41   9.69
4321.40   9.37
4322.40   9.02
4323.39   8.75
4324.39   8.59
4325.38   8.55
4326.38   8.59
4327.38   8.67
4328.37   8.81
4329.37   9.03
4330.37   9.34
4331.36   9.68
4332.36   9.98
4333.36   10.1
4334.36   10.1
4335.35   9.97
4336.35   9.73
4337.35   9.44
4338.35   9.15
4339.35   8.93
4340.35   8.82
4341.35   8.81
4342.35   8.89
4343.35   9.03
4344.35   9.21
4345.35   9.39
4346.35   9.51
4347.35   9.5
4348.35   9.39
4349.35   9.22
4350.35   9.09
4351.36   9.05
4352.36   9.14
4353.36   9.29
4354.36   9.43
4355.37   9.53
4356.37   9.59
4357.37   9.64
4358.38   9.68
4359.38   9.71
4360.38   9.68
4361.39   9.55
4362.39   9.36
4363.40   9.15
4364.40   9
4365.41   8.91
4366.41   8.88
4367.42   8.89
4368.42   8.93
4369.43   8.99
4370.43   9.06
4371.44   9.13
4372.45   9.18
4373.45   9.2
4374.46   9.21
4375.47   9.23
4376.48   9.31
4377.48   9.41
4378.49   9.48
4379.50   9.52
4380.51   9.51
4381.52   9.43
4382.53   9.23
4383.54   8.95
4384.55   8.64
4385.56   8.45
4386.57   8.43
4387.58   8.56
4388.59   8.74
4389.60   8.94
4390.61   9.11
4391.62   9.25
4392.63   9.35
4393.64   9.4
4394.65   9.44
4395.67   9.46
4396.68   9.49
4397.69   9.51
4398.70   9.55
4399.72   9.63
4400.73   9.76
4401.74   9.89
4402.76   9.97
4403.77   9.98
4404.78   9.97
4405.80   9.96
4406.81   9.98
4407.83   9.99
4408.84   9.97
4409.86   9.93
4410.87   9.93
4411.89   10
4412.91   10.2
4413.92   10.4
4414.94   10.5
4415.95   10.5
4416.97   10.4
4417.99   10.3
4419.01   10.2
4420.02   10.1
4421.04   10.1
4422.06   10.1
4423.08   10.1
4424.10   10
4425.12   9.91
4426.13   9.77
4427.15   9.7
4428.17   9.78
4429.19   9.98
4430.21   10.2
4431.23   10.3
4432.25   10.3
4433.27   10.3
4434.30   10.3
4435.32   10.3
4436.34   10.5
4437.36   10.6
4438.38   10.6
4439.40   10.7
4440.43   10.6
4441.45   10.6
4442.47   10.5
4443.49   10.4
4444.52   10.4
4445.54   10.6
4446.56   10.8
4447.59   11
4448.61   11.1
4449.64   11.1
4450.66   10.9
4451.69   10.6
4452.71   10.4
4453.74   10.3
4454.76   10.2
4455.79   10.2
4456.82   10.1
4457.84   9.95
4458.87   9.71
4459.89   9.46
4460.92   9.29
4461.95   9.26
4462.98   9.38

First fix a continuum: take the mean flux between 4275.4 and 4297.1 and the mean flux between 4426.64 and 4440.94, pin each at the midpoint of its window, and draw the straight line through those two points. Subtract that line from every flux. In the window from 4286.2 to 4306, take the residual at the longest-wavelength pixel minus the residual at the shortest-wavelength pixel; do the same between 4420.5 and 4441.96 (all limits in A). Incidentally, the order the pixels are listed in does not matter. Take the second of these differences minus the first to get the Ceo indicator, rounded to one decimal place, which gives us 2.9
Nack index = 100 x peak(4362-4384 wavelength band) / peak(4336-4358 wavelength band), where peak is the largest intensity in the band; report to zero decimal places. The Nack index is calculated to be 98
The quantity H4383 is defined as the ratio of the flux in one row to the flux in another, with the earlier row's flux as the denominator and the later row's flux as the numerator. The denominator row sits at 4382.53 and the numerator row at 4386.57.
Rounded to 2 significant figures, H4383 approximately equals 0.91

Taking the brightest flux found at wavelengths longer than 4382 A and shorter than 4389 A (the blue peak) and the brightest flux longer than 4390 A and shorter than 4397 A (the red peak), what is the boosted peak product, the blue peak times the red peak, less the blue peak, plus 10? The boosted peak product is 88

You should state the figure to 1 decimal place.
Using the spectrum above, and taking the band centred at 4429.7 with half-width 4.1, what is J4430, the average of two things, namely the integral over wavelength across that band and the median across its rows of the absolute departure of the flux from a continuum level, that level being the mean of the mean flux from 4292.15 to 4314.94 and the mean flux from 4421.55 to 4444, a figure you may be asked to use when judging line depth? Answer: 7.9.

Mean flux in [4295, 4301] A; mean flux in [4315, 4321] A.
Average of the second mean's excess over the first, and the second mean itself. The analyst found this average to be 6.4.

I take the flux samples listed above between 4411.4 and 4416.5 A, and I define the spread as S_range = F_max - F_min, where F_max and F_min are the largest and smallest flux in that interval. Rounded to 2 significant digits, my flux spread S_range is 0.50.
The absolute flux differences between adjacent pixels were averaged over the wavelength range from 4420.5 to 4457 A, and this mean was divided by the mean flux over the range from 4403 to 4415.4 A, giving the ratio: 0.010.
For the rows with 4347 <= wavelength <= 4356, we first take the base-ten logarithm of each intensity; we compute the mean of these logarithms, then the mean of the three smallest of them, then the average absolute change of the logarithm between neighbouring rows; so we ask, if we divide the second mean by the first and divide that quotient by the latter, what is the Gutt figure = 182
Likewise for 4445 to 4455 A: 156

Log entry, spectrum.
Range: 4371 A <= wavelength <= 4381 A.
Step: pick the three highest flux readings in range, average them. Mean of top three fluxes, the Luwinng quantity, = 9.5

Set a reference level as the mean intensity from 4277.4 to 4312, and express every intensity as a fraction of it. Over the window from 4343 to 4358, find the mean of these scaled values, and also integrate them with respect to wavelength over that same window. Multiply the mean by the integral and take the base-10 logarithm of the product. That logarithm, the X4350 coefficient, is 1.43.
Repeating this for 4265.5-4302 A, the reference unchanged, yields 1.62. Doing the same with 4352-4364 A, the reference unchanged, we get 1.34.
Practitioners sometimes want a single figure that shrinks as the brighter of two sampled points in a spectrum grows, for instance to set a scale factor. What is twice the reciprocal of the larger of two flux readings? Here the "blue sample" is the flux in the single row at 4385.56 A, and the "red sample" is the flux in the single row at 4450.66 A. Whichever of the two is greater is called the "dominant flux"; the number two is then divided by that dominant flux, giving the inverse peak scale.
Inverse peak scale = 0.183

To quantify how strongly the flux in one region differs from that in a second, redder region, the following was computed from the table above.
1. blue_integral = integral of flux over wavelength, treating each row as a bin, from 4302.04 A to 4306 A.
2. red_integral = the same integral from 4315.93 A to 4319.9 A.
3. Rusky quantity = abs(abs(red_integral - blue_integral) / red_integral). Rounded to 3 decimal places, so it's 0.427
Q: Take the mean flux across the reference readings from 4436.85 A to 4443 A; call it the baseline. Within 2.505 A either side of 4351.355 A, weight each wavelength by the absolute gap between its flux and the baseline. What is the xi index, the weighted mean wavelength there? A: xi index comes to 4351.3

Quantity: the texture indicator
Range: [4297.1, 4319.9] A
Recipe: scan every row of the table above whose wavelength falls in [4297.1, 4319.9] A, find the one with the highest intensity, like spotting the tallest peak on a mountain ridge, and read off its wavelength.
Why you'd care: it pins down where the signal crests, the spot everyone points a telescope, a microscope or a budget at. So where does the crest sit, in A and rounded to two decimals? 4319.41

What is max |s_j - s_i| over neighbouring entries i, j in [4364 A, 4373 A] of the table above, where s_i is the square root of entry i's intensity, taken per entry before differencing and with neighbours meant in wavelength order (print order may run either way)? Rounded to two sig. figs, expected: 0.015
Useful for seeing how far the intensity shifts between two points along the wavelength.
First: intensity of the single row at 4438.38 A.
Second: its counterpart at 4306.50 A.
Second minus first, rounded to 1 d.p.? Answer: -4.6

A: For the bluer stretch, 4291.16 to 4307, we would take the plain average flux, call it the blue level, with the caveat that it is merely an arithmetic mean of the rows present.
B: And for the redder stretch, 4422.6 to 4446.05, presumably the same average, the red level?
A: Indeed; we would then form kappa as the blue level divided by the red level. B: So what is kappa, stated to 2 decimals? 0.59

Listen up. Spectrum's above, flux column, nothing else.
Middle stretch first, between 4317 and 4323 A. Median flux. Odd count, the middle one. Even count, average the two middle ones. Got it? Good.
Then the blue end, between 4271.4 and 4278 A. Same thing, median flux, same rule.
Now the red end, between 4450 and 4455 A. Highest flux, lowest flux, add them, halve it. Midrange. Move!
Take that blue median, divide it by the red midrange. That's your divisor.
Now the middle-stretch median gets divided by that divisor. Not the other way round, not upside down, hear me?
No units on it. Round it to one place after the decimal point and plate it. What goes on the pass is 13.4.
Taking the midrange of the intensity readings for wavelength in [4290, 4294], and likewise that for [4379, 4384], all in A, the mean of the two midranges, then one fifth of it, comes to 1.60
